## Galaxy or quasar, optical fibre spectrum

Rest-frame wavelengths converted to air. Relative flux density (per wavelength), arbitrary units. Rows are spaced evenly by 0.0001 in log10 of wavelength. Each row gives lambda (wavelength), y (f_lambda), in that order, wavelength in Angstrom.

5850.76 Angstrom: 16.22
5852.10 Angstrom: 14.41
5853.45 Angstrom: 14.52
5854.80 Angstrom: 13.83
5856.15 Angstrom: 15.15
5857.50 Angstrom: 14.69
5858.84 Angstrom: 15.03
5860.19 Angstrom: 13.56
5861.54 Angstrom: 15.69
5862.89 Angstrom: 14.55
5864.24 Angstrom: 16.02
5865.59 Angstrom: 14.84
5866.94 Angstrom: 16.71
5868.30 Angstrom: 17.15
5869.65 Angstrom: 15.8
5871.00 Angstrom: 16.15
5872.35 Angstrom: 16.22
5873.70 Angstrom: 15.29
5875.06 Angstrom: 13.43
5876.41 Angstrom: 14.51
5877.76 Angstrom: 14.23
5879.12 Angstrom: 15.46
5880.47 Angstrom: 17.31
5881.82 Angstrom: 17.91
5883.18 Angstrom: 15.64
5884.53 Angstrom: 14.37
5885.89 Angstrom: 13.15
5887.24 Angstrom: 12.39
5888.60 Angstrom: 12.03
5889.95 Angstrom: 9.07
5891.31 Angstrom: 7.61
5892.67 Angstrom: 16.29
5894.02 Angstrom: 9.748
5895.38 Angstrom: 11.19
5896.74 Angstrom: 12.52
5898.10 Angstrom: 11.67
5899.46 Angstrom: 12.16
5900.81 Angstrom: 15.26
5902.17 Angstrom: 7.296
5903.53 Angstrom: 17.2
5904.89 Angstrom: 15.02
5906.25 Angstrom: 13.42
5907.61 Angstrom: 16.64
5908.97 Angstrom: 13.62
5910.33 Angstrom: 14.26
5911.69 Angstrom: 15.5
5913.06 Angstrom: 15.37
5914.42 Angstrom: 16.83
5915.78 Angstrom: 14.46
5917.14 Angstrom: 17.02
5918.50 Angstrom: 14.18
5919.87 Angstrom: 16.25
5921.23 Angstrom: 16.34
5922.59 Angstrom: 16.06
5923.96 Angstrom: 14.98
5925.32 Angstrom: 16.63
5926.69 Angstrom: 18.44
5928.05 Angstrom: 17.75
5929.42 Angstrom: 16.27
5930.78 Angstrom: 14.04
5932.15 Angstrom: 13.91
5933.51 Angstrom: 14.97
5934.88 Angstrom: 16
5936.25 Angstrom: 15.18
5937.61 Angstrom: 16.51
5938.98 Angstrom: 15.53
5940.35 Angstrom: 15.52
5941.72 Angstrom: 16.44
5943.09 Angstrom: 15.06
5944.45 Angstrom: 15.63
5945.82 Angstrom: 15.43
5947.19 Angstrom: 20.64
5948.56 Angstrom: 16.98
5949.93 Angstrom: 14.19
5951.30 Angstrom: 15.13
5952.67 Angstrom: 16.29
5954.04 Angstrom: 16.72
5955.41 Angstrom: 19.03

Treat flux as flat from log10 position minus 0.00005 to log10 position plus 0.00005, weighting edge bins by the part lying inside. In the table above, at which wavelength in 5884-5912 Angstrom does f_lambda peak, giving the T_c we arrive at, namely 5903.53 Angstrom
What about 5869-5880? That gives 5872.35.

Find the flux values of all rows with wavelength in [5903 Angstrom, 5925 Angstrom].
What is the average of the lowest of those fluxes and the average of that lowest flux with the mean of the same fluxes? 13.9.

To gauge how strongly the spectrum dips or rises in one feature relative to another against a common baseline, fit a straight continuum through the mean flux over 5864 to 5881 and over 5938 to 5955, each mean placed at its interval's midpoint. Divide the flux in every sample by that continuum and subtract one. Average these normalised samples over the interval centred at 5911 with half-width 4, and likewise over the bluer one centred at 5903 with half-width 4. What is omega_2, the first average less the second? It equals 0.12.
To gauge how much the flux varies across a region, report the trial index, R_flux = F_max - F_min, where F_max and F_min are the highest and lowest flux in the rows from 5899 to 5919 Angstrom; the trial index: 9.9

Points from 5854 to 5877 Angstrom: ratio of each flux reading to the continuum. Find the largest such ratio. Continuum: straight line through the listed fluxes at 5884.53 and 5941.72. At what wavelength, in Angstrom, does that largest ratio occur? 5868.30 Angstrom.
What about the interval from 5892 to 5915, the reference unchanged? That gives 5903.53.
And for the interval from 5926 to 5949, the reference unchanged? 5947.19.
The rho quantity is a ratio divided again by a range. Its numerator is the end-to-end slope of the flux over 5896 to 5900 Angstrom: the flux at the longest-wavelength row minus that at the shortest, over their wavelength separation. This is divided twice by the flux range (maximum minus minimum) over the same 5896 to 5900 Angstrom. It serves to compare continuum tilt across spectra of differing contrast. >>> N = -0.183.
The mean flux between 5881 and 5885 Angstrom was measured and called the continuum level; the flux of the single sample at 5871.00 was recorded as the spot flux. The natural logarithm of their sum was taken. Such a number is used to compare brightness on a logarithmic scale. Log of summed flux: 3.47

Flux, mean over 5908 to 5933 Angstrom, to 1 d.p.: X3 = 15.7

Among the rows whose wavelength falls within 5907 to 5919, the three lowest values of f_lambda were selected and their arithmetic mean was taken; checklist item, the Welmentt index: 14.0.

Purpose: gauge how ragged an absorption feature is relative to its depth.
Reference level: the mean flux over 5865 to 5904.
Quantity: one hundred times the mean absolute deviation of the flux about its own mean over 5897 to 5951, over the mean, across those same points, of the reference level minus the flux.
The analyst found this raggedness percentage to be -95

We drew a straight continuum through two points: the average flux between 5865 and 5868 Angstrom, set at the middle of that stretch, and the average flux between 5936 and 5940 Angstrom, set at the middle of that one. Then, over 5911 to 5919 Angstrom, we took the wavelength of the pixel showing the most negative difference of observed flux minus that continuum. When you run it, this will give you 5918.50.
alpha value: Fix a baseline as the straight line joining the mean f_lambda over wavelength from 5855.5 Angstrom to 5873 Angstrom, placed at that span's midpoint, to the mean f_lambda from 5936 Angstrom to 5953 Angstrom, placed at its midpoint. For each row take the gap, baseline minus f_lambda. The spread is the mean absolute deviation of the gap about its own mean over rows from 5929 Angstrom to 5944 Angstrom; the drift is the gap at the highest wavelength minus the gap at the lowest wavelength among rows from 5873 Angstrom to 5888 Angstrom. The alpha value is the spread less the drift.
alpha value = -2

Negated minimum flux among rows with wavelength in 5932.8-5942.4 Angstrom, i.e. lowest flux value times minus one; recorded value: -15.0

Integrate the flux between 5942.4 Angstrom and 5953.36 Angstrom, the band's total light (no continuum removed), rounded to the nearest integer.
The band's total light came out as 177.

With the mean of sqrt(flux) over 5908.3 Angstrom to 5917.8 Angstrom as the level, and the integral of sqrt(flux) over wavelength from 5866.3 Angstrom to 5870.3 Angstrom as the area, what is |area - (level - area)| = 29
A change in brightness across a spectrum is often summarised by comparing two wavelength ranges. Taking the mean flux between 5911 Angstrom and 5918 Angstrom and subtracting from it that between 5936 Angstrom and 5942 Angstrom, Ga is 0.0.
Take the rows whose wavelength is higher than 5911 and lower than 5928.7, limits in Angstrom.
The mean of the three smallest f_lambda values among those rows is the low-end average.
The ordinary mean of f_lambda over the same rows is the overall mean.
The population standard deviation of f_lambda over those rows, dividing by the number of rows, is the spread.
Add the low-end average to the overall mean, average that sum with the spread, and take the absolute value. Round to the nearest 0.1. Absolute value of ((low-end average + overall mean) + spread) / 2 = 15.9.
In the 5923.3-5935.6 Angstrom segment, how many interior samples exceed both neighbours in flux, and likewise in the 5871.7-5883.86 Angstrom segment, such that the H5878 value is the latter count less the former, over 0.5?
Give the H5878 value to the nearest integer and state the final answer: 2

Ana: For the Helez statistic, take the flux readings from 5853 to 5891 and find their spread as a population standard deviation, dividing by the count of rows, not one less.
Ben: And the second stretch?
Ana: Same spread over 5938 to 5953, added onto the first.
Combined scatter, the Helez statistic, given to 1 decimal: 3.4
